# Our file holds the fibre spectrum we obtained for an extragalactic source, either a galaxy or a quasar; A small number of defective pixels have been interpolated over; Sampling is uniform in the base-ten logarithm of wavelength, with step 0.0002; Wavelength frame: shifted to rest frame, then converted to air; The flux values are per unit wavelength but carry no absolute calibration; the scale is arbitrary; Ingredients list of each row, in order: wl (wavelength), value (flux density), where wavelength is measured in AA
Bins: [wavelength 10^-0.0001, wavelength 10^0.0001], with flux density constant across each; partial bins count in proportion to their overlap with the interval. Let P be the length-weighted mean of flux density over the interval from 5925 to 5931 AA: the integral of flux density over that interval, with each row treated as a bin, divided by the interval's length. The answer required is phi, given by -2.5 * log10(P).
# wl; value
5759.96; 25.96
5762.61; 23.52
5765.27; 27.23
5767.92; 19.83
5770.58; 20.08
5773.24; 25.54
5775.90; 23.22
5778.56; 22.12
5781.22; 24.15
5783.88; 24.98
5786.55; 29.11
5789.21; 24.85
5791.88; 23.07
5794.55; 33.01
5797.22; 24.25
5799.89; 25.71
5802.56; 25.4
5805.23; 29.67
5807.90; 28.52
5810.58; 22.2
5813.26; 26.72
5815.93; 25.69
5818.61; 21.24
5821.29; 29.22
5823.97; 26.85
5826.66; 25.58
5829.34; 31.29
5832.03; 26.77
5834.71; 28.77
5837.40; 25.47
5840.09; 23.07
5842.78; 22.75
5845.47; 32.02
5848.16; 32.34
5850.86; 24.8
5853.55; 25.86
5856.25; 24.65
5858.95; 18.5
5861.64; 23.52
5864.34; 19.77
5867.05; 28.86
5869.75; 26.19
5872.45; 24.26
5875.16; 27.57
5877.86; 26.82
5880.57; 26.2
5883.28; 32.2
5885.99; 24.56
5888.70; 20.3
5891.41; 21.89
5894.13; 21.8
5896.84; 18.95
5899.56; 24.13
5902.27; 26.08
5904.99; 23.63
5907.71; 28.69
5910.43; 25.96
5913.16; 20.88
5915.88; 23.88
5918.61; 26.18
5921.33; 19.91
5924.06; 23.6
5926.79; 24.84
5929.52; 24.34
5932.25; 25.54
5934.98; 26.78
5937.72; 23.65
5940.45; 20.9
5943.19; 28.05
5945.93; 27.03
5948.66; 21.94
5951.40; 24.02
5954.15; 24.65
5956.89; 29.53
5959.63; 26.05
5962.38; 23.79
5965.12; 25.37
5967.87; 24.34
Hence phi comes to -3.47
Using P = 24.5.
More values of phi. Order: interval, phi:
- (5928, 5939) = -3.50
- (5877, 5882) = -3.56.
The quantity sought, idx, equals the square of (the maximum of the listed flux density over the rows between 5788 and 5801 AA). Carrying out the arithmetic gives 1090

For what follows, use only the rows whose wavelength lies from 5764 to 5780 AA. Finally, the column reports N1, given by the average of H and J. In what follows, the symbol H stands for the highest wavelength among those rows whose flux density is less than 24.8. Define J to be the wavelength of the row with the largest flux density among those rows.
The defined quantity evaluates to 5771.9 AA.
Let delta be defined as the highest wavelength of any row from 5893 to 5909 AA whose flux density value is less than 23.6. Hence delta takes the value 5896.84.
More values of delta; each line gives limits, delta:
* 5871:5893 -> 5891.41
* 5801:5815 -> 5810.58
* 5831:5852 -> 5842.78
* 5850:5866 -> 5864.34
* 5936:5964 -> 5948.66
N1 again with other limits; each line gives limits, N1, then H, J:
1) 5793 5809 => 5795.9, 5797.22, 5794.55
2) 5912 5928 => 5921.3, 5924.06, 5918.61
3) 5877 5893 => 5887.3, 5891.41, 5883.28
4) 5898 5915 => 5910.4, 5913.16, 5907.71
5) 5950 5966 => 5959.6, 5962.38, 5956.89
